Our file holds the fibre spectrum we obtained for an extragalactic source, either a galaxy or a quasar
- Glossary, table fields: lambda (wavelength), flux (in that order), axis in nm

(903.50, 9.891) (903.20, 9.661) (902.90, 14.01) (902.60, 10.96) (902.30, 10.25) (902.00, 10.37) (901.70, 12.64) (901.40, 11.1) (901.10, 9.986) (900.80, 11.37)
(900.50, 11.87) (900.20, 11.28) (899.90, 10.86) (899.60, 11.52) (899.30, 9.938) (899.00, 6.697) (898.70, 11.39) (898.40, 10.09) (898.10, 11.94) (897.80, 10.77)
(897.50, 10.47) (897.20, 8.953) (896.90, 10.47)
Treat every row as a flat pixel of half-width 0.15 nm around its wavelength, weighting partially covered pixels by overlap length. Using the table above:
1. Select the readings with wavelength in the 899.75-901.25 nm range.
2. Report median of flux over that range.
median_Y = 11.3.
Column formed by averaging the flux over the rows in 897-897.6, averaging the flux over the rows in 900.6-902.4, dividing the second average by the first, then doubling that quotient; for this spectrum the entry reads 2.26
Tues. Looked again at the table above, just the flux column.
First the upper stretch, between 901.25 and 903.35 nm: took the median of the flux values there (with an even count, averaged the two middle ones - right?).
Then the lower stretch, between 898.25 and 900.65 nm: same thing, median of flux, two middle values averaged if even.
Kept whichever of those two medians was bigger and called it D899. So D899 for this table 11.1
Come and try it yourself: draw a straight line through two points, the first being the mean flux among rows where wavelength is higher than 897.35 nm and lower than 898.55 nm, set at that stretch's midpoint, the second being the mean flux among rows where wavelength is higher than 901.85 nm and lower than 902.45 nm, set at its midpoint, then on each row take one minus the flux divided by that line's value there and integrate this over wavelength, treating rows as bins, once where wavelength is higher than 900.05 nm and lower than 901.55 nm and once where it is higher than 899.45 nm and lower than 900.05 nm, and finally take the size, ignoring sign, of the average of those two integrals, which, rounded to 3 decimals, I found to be 0.063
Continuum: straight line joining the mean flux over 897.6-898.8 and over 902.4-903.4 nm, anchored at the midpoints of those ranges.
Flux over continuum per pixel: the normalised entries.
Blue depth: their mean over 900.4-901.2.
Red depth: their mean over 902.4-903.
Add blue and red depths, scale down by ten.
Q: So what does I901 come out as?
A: 0.206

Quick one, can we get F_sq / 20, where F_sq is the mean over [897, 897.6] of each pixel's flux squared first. 4.7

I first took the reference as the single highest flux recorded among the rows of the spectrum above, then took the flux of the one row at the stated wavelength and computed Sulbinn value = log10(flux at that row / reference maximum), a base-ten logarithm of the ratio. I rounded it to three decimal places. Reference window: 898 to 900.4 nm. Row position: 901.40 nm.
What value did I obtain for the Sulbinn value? -0.032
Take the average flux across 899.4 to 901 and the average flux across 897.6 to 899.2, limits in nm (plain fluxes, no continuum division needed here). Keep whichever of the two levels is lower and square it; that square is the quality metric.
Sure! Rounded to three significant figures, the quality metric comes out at 104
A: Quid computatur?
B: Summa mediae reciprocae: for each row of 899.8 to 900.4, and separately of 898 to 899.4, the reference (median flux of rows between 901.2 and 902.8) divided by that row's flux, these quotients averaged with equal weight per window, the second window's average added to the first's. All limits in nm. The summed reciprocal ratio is 2.13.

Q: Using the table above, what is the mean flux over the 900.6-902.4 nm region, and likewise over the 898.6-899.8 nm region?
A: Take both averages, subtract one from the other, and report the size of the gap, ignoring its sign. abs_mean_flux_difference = 1.1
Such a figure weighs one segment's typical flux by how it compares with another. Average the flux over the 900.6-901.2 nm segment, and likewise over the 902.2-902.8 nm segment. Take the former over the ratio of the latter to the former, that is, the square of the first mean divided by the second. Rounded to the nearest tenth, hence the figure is 10.8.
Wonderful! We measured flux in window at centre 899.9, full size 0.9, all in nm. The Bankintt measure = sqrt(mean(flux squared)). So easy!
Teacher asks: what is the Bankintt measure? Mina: 11.2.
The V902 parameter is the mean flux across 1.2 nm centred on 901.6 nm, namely 11.0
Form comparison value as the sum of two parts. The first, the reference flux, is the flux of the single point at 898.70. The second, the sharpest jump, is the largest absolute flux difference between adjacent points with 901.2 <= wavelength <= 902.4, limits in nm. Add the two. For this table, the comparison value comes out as 13.7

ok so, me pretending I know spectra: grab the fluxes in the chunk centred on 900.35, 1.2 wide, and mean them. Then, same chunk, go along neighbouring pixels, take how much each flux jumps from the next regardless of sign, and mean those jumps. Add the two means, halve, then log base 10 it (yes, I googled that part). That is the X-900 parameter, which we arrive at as 0.773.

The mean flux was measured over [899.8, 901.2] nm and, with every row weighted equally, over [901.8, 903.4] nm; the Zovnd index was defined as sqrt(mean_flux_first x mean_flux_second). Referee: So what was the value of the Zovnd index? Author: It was 11.1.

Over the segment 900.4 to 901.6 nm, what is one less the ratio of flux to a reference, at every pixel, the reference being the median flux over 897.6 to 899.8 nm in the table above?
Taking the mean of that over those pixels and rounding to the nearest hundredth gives -0.03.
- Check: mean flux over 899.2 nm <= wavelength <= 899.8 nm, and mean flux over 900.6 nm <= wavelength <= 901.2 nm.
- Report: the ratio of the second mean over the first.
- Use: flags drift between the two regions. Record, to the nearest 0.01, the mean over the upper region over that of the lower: 1.00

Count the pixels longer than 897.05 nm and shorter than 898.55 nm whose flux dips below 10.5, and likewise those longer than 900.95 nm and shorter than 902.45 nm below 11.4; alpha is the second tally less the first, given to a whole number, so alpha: 1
